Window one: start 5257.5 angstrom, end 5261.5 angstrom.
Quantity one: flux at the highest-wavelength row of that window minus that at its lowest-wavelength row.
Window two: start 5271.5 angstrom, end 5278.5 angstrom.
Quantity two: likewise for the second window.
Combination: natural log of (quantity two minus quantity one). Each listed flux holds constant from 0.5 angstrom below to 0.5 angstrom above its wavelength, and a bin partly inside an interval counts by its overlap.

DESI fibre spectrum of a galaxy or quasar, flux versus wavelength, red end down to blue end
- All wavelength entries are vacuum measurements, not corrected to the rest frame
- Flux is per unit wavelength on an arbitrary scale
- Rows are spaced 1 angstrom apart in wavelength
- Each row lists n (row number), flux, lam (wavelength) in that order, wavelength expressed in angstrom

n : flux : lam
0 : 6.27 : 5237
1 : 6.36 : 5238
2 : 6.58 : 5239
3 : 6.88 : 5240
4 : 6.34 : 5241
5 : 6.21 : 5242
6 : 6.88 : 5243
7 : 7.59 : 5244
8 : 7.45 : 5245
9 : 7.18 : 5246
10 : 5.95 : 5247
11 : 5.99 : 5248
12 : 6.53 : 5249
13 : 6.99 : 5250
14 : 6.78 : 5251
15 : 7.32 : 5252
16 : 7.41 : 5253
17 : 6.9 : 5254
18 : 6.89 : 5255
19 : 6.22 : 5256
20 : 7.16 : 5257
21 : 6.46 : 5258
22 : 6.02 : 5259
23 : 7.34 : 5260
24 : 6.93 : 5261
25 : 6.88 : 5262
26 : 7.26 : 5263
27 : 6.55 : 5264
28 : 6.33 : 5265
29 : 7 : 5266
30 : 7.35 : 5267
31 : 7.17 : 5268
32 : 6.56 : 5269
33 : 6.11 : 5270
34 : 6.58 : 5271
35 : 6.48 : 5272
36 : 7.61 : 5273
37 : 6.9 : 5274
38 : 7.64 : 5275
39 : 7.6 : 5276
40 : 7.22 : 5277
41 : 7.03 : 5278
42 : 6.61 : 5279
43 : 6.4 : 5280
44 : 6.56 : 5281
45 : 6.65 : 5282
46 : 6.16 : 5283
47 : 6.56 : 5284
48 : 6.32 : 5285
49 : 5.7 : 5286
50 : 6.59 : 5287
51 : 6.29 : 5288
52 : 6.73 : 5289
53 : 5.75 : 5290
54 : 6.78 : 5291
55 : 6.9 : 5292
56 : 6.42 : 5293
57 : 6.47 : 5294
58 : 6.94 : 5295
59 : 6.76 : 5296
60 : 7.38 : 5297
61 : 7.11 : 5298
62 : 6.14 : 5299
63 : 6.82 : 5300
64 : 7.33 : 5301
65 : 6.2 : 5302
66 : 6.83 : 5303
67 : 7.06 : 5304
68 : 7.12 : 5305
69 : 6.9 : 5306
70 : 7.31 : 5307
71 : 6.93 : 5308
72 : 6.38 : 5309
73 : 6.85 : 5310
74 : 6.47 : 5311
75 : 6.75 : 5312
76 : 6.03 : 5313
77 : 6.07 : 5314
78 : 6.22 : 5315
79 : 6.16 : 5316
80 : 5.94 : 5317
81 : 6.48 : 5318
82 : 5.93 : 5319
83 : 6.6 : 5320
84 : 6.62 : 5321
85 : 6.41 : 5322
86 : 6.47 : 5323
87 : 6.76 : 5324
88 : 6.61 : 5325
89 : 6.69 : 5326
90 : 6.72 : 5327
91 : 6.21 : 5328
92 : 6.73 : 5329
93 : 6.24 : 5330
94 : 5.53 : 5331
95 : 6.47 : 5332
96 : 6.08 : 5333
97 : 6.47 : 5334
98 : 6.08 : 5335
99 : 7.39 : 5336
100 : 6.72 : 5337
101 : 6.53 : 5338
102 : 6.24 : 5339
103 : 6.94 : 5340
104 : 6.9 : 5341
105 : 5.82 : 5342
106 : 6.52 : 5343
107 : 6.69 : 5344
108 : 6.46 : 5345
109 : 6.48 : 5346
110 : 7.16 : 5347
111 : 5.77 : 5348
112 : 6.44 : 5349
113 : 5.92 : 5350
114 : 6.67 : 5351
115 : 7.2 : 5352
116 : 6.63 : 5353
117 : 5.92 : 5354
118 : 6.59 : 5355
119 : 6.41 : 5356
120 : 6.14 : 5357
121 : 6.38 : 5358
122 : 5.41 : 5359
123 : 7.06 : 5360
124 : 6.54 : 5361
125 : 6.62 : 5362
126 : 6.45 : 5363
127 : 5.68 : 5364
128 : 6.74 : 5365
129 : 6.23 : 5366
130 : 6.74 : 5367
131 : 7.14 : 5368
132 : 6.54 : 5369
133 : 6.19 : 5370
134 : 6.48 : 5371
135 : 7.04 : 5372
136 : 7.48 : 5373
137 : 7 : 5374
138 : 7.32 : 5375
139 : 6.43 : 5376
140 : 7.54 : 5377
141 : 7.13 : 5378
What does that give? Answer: -2.5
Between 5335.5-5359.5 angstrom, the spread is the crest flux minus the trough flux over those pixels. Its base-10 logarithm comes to 0.30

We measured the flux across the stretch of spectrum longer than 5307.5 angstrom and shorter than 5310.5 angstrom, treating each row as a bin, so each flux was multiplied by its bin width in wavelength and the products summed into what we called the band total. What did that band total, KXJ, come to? 20.2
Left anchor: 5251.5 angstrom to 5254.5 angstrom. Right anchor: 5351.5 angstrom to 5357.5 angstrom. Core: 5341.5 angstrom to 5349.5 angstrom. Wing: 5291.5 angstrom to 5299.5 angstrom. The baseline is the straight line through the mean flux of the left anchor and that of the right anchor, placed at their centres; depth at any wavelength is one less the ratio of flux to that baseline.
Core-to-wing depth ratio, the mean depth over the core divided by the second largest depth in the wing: 0.27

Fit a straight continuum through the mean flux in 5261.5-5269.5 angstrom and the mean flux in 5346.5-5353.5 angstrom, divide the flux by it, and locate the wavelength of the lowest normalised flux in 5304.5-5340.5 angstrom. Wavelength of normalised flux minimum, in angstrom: 5331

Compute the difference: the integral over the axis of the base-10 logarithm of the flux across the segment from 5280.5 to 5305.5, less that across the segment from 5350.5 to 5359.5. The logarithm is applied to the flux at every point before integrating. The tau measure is 13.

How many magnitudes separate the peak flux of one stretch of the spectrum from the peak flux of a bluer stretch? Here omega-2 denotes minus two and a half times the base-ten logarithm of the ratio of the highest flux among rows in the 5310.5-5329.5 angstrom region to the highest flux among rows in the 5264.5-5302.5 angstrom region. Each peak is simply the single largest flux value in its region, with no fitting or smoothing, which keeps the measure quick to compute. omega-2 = 0.133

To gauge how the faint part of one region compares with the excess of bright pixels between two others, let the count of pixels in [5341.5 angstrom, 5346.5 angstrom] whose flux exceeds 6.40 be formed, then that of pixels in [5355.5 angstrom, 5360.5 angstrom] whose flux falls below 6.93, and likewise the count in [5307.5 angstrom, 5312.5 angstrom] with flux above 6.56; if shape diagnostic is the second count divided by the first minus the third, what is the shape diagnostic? 4.0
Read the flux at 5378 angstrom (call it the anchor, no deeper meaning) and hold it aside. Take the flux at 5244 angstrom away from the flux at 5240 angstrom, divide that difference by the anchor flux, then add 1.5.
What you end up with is 1.40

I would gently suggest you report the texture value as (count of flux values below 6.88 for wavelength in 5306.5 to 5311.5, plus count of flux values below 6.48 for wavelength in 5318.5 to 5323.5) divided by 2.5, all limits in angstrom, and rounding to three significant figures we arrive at 2.40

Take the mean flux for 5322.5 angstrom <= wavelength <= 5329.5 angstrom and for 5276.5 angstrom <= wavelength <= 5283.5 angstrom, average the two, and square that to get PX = 44.0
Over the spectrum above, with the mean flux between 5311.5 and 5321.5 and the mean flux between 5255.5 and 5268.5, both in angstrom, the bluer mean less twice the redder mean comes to -5.7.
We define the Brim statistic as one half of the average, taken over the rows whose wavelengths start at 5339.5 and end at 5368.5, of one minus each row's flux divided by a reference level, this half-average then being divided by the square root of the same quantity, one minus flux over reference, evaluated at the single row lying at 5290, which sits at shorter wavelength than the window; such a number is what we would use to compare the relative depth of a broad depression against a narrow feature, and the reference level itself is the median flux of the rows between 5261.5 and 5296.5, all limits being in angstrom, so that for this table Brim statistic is 0.03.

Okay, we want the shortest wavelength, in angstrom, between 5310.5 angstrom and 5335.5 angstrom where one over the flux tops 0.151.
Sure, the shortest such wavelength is 5311 angstrom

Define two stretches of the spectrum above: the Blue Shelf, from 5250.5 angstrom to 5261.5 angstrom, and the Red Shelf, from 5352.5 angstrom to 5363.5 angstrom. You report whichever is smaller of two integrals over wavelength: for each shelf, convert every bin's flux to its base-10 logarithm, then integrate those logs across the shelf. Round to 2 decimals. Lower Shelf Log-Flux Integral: 8.84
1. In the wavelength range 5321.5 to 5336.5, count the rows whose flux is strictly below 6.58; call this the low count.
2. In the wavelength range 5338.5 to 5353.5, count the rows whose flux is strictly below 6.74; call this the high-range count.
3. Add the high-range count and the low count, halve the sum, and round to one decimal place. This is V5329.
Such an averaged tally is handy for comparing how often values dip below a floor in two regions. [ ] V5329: 10.0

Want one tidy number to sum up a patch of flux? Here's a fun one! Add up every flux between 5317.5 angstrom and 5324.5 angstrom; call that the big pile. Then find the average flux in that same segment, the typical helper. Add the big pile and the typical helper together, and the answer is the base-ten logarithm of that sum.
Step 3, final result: 1.71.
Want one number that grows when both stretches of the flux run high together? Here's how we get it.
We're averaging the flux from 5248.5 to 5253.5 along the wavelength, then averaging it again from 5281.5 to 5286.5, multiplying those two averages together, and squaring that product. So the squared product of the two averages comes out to 1935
